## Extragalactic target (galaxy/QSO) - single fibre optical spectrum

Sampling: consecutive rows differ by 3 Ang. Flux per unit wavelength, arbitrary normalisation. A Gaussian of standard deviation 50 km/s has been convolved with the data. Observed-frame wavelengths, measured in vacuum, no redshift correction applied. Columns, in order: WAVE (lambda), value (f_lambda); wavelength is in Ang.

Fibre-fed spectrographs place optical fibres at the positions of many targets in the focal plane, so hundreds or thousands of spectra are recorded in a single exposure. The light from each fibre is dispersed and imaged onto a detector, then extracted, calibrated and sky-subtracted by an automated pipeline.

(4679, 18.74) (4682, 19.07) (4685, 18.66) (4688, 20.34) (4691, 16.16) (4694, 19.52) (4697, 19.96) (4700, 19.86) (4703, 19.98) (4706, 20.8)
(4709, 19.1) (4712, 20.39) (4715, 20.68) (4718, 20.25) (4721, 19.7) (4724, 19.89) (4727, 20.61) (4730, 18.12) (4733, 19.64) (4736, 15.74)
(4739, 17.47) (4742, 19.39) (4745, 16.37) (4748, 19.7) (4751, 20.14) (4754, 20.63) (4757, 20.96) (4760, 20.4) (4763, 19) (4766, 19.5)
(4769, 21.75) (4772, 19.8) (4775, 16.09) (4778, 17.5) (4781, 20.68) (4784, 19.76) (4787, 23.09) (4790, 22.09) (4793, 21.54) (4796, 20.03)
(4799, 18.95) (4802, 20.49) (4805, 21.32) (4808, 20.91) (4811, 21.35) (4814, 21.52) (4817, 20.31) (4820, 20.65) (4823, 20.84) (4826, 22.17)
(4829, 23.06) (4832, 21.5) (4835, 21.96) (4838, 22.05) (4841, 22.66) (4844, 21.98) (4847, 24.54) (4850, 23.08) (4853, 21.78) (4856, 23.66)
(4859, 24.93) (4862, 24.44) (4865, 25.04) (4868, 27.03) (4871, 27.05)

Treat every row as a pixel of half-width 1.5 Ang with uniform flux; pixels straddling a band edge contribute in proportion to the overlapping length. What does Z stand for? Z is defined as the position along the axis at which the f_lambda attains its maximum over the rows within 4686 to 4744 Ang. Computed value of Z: 4706 Ang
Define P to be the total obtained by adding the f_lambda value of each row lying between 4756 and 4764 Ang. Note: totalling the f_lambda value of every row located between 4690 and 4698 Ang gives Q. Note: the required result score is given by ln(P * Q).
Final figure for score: 8.119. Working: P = 60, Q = 55.6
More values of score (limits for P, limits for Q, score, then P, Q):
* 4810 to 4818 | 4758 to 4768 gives 8.222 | 63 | 58.9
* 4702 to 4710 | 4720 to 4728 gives 8.190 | 60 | 60.2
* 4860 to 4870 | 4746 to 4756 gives 8.440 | 77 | 60.5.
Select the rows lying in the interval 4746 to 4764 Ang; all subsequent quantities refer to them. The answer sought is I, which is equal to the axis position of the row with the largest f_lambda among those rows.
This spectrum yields 4757 Ang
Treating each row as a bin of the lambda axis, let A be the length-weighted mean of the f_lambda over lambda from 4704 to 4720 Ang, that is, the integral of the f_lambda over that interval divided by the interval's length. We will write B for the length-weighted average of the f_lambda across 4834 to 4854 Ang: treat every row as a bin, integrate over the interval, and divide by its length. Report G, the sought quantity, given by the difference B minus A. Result 2.4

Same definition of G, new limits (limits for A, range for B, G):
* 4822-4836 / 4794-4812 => -1.4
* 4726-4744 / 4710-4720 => 2.0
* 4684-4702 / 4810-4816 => 2.2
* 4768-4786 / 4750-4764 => 1.0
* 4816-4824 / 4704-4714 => -0.5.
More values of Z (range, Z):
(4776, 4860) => 4859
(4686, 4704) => 4688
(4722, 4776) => 4769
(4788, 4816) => 4790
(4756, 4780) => 4769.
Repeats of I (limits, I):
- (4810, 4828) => 4826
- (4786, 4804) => 4787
